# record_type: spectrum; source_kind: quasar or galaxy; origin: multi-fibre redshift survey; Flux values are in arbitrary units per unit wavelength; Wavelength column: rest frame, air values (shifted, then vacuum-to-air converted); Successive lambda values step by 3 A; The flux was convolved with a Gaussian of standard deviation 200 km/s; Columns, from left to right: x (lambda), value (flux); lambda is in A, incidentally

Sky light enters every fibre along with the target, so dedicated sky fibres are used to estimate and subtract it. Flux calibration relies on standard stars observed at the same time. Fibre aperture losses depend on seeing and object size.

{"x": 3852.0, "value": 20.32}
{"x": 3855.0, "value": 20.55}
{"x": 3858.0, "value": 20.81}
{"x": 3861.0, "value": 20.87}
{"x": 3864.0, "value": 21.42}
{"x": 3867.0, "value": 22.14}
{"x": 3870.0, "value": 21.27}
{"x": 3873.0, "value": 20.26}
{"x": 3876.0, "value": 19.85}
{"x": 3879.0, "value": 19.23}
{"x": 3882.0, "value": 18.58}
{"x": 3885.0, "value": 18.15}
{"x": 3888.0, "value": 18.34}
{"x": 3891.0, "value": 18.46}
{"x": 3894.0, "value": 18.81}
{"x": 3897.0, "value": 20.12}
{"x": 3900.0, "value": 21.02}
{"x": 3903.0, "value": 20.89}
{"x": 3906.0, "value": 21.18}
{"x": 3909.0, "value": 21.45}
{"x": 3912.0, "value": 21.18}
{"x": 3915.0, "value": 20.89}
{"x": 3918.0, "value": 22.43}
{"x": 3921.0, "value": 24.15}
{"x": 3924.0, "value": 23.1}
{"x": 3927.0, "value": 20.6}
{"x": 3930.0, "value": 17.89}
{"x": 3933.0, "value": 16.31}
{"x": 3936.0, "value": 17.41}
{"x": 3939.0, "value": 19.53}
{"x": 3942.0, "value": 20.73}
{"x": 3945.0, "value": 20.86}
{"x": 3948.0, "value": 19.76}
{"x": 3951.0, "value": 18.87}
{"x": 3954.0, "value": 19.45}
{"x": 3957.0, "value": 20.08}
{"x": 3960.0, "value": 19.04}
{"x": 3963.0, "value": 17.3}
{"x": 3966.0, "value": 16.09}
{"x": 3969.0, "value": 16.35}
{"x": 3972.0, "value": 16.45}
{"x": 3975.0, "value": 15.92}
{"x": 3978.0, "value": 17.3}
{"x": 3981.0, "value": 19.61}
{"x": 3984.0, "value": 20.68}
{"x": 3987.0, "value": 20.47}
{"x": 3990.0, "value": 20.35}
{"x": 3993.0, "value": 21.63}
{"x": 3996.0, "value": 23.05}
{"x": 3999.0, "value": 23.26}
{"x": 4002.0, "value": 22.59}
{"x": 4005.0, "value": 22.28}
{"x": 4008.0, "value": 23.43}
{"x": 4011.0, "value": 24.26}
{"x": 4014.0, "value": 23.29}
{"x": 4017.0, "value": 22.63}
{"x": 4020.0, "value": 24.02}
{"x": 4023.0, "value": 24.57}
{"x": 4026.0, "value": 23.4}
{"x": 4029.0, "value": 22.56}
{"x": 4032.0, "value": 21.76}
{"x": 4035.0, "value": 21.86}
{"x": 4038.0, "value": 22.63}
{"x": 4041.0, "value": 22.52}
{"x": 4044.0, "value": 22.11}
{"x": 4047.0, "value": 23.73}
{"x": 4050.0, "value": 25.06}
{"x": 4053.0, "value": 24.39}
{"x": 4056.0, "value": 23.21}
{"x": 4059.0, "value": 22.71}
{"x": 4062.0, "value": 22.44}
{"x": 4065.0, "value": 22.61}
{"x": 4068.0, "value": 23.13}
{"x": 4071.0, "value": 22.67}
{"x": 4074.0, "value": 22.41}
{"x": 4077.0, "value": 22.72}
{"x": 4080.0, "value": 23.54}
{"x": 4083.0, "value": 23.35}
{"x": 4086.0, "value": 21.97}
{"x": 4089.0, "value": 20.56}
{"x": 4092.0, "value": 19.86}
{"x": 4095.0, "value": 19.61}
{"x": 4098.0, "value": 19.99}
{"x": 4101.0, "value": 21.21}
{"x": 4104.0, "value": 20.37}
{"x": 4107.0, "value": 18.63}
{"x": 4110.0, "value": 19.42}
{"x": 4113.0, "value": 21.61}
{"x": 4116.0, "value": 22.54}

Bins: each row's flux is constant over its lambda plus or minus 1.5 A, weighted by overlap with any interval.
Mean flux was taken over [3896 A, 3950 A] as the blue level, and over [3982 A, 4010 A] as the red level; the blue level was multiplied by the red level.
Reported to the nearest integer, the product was 451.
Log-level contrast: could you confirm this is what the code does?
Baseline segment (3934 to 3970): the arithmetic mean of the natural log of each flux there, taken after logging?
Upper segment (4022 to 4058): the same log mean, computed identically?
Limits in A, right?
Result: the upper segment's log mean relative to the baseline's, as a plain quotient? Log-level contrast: 1.07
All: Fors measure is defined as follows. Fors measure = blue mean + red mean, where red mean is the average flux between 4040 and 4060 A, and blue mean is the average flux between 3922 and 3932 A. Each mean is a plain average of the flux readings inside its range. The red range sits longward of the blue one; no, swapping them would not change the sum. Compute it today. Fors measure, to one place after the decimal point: 43.9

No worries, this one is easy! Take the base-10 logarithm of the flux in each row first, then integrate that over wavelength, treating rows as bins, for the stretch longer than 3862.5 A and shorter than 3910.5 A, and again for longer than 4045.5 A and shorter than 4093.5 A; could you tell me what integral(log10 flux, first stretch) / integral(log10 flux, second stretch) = 0.959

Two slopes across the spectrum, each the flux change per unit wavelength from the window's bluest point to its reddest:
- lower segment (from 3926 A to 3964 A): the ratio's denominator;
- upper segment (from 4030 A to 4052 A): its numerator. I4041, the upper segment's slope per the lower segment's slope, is -2.0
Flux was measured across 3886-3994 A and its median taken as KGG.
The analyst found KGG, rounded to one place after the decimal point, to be 19.9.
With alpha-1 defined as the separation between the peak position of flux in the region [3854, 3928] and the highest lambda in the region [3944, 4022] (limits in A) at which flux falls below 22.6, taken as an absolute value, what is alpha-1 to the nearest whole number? 84 A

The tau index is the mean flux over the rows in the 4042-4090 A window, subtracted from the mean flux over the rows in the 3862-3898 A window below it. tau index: -3.2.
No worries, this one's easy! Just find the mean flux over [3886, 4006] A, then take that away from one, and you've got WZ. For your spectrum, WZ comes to -18.9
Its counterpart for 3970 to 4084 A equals -21.2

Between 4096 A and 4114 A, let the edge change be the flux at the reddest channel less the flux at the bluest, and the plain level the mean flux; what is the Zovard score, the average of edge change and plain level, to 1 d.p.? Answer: 10.9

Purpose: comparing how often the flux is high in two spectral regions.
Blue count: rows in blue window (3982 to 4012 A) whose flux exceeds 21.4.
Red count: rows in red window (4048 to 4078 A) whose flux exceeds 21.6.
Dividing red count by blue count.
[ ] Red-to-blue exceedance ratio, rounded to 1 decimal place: 1.4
